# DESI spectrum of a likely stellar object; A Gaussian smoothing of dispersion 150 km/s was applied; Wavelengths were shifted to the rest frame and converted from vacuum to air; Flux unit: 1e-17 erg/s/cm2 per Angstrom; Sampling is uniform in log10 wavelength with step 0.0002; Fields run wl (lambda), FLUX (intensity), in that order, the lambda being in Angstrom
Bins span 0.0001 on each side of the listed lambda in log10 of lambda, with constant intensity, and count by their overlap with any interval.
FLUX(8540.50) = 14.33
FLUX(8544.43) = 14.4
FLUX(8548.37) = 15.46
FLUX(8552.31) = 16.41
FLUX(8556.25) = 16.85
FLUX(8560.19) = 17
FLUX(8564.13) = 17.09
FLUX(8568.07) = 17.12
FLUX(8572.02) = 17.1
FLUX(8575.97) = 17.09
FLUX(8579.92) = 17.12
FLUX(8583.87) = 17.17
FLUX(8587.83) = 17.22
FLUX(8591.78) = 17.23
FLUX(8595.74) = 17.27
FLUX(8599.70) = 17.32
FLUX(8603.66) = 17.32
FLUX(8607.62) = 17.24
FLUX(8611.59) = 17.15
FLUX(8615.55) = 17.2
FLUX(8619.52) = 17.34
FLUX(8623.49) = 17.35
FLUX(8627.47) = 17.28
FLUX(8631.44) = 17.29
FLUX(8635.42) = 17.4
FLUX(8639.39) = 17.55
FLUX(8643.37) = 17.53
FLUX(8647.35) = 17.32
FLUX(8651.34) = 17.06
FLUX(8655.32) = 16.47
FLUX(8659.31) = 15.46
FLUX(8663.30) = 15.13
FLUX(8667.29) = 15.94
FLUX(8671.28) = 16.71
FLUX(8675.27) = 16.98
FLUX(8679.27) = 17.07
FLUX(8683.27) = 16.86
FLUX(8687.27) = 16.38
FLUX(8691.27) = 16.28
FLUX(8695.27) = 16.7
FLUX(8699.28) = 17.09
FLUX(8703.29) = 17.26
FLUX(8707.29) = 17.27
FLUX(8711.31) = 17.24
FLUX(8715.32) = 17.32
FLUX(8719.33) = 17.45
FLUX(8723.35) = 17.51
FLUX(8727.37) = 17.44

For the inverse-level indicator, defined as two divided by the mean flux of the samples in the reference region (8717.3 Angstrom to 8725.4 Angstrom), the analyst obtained 0.114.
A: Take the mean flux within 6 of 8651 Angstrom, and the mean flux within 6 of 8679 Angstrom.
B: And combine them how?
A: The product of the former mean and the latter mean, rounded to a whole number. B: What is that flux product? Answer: 288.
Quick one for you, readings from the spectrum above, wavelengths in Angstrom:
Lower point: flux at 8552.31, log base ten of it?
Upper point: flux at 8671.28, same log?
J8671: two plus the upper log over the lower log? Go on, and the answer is 3.006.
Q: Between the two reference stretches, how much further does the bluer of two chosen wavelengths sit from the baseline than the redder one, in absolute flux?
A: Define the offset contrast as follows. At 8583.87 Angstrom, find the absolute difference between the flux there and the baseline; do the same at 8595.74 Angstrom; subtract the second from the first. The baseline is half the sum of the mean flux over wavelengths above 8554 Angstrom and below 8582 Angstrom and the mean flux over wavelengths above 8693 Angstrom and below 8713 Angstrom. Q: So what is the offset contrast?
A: -0.10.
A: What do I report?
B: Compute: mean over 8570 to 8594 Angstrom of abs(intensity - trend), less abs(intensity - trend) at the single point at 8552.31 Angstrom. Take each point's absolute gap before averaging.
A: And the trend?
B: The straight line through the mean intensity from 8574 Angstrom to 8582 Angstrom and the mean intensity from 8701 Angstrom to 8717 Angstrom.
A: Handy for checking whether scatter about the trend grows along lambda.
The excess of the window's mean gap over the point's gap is -0.6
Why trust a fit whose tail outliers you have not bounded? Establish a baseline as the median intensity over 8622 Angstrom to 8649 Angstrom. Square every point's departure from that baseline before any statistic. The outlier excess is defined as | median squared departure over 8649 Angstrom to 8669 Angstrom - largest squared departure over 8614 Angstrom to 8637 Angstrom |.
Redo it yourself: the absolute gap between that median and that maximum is 1.97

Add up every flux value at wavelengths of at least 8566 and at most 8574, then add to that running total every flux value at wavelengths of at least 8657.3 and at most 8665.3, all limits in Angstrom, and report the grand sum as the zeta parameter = 64.8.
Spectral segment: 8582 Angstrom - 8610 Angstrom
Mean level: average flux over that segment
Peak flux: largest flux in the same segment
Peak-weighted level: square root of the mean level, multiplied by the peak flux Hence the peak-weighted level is 71.9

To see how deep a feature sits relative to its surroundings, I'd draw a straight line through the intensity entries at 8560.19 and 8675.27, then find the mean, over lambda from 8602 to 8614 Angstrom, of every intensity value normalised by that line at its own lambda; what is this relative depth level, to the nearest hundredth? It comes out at 1.01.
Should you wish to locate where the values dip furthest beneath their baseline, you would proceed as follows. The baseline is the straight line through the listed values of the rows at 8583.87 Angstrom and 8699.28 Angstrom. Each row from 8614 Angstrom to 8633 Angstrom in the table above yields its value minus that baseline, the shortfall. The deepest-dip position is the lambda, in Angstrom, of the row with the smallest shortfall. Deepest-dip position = 8615.55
